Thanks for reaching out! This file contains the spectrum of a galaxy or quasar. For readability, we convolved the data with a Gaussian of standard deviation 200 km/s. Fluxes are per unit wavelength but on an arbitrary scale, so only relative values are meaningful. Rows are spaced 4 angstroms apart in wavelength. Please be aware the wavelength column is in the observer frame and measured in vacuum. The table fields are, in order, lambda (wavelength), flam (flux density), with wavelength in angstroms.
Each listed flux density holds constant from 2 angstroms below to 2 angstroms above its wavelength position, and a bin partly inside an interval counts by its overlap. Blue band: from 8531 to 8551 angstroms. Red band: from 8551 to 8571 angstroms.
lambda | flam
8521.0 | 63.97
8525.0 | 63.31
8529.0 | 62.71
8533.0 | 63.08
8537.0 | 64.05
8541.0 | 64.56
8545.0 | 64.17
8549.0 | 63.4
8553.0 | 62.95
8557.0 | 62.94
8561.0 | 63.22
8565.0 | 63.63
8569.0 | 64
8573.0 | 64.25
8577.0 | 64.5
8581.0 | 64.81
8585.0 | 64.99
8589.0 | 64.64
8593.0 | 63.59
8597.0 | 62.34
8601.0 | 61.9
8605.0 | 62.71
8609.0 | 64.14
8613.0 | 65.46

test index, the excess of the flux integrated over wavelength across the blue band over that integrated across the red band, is 10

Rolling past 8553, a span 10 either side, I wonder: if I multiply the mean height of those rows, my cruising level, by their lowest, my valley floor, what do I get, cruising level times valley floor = 3986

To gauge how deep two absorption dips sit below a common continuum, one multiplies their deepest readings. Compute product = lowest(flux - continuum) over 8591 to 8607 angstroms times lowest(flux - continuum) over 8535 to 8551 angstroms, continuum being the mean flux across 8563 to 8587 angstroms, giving 2.4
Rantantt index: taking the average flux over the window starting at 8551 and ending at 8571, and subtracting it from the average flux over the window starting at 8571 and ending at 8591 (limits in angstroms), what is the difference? 1.3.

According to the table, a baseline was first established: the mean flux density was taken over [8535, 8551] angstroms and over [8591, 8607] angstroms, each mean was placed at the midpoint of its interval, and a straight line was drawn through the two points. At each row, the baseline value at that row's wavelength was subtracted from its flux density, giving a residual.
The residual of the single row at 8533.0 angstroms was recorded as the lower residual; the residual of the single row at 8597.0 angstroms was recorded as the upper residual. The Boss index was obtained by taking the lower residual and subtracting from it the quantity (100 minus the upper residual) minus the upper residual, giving -102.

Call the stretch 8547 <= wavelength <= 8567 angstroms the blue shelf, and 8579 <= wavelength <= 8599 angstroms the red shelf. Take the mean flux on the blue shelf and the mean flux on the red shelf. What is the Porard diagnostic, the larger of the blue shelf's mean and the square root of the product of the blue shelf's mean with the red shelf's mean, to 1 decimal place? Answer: 63.6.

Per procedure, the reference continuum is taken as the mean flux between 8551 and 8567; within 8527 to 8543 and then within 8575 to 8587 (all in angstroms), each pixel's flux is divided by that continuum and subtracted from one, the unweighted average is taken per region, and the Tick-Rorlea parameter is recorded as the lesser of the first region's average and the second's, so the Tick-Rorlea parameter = -0.0250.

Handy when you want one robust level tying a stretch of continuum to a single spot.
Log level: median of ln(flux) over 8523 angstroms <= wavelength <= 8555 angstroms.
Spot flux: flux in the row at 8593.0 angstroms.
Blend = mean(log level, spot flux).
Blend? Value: 33.9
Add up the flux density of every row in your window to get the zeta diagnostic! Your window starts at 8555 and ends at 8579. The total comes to 382.5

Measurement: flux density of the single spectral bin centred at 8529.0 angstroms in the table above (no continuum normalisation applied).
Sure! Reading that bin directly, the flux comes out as 62.71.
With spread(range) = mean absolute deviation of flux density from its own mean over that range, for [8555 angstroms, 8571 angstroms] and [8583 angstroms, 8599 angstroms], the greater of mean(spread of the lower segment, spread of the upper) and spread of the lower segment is 0.65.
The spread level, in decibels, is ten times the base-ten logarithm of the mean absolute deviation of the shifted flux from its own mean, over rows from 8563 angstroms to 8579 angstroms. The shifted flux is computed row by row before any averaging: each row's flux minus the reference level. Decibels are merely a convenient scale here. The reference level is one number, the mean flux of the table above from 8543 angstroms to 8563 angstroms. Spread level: -5.5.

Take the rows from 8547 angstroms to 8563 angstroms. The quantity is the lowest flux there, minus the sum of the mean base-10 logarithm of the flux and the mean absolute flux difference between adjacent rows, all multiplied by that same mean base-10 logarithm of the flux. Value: 110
